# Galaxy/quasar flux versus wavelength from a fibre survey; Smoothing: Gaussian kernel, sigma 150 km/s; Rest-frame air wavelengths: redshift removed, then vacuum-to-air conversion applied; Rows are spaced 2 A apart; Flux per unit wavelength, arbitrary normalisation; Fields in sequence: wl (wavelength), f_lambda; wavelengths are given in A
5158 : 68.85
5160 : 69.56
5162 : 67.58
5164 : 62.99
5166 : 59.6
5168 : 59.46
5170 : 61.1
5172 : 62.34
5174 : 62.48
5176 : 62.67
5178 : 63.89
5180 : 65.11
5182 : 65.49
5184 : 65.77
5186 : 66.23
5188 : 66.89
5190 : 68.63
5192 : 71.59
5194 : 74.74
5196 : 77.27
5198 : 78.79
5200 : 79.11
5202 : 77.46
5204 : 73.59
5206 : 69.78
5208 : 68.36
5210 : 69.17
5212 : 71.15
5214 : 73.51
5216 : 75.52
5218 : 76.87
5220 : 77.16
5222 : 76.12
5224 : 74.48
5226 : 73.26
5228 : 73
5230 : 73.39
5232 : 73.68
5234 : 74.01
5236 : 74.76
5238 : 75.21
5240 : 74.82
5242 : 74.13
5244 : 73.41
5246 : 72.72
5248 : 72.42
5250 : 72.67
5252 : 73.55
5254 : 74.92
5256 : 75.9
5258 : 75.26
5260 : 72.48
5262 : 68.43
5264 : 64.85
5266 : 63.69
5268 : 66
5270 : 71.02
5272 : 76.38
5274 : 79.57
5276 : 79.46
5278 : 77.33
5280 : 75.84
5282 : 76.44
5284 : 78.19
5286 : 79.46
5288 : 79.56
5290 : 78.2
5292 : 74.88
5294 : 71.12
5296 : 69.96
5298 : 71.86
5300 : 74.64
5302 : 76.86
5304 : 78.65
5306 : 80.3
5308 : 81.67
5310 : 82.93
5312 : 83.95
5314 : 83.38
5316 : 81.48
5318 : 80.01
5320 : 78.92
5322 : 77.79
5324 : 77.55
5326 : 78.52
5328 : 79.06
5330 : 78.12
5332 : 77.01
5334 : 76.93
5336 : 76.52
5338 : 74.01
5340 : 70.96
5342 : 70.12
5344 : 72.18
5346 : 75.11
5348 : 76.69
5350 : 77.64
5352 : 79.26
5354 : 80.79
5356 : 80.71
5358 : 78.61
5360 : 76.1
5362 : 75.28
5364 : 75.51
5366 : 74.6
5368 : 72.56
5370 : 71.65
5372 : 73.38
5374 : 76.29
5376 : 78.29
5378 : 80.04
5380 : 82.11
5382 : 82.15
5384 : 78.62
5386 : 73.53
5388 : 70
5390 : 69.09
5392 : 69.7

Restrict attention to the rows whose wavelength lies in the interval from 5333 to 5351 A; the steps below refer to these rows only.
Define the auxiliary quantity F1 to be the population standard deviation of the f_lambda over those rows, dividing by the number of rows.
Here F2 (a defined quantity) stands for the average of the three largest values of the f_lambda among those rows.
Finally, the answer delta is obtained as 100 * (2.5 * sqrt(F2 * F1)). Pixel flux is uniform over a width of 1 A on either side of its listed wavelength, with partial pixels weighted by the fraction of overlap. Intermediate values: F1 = 2.6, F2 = 77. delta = 3561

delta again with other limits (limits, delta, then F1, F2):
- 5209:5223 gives 3689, 2.8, 77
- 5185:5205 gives 4767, 4.6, 78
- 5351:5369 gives 3703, 2.7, 80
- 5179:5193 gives 3028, 2.1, 69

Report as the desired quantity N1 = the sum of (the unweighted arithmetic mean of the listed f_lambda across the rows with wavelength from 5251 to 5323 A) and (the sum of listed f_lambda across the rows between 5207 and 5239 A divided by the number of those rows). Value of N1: 150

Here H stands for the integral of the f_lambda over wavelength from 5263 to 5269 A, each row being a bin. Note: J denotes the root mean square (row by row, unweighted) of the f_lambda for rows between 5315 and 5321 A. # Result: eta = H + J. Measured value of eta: 469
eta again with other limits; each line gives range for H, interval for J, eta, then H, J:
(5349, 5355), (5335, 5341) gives 549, 475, 74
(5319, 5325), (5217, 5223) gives 545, 469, 77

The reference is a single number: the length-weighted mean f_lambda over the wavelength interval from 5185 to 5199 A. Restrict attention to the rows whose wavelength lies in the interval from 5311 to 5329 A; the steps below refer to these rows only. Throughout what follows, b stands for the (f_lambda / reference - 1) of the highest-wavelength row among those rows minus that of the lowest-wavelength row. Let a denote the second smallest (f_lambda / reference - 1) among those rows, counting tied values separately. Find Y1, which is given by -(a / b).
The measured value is 1.18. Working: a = 0.08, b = -0.07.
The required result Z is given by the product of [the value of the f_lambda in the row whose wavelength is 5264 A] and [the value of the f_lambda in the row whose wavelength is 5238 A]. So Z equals 4877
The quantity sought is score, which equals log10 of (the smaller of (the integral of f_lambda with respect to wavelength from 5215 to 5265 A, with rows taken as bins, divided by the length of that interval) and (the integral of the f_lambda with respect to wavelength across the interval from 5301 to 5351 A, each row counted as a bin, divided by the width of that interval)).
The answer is 1.868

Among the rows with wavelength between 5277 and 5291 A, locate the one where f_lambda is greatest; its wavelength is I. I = 5288 A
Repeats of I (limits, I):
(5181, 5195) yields 5194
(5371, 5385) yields 5382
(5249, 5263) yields 5256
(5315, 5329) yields 5316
